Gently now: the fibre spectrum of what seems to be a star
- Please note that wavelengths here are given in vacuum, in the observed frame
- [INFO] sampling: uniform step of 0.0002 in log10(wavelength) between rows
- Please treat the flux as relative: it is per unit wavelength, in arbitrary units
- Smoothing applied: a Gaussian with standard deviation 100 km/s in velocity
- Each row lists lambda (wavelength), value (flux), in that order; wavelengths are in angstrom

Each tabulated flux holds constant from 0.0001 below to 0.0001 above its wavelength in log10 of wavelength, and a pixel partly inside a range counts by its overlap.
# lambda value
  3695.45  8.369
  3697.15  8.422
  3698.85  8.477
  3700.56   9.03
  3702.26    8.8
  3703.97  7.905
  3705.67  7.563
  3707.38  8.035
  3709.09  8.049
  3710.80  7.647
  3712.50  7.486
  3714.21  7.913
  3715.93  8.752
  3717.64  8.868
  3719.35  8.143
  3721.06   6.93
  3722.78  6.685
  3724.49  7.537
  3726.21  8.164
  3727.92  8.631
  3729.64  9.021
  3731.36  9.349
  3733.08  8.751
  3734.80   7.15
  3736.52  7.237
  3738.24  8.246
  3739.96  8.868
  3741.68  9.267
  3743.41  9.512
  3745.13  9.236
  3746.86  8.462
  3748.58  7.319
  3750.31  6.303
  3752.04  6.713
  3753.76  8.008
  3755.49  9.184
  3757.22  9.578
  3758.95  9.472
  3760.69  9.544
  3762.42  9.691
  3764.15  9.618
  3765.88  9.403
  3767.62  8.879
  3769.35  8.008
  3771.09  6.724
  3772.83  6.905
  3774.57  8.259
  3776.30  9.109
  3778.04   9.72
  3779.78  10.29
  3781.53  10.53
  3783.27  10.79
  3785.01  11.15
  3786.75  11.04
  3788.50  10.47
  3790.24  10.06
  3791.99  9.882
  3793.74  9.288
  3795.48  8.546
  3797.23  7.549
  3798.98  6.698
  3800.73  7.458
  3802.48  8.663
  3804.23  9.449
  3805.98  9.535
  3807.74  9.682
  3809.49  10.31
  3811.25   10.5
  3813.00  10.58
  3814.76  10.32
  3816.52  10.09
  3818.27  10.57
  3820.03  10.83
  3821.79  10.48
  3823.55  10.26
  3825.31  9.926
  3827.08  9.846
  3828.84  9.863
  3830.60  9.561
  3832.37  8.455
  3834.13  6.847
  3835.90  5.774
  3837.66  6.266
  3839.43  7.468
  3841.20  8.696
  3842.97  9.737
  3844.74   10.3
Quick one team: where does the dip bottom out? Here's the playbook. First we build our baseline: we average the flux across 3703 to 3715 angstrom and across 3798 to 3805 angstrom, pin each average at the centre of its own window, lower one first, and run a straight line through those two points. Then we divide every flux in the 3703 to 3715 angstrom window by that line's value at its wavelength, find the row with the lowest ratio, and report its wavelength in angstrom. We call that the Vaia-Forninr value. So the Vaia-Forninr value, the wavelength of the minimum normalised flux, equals 3712.50 angstrom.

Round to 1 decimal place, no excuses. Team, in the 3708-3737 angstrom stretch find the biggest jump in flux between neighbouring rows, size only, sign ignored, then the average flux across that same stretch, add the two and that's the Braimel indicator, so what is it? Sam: 9.6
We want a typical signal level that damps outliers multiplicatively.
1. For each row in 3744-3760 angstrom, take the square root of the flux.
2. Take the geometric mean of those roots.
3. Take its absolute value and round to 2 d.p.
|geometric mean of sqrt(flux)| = 2.86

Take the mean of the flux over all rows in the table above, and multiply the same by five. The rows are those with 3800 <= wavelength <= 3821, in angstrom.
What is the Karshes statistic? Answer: 49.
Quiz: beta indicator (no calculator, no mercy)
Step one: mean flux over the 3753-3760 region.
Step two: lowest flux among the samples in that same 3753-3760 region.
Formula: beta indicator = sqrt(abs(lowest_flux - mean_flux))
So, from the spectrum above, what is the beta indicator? 1.03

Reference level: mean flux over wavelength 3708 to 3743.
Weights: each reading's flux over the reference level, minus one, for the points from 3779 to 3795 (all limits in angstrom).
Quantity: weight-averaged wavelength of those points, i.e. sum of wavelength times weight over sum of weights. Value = 3786.1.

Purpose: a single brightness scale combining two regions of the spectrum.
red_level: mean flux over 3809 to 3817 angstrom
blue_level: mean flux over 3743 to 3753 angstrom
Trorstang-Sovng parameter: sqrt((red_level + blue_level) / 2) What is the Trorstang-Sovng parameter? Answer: 3.02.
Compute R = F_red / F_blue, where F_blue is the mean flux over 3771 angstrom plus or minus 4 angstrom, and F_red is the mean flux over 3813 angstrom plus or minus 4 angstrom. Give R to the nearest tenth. 1.3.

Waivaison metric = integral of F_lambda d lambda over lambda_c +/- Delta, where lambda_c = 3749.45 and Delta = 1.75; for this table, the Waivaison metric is 24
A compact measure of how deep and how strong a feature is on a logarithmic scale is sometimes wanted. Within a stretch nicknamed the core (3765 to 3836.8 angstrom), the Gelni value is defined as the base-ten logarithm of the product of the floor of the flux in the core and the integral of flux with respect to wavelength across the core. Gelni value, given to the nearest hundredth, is 3.59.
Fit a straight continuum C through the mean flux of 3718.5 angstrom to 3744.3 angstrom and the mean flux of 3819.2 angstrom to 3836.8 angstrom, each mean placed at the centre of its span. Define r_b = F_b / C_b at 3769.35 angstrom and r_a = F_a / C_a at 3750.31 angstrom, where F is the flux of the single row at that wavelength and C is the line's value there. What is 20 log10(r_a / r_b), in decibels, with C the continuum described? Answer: -1.9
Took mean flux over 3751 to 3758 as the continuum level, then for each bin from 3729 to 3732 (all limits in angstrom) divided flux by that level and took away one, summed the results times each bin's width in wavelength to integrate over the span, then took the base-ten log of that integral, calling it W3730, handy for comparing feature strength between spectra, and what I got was -0.5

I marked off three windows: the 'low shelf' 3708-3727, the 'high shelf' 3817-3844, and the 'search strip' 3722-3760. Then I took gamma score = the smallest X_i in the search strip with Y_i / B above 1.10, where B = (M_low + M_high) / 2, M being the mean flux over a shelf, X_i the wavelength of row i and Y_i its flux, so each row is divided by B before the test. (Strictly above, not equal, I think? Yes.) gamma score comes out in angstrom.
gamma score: 3731.36 angstrom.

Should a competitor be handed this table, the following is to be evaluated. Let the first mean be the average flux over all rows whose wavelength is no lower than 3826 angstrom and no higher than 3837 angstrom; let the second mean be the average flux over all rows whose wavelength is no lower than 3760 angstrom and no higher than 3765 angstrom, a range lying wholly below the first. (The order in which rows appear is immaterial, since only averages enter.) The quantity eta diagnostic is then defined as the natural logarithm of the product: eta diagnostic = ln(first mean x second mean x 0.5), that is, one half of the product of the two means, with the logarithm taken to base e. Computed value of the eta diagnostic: 3.70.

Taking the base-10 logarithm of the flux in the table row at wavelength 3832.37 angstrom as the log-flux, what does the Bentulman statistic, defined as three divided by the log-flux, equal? 3.24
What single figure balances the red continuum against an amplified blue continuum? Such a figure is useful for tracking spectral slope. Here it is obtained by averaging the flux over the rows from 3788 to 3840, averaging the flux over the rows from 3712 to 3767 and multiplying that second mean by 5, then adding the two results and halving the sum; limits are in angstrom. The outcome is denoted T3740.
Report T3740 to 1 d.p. 25.6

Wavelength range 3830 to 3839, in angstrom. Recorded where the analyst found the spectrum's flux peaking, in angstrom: 3830.60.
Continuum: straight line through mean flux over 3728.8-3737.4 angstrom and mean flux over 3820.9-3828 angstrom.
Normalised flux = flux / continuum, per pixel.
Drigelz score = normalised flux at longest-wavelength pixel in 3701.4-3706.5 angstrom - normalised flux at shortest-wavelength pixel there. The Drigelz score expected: -0.17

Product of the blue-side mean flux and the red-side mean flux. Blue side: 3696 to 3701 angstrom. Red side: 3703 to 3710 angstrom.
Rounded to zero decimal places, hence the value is 68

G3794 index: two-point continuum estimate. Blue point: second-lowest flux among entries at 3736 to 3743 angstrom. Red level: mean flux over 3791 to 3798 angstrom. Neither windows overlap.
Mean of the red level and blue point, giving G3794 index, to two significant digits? 8.5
